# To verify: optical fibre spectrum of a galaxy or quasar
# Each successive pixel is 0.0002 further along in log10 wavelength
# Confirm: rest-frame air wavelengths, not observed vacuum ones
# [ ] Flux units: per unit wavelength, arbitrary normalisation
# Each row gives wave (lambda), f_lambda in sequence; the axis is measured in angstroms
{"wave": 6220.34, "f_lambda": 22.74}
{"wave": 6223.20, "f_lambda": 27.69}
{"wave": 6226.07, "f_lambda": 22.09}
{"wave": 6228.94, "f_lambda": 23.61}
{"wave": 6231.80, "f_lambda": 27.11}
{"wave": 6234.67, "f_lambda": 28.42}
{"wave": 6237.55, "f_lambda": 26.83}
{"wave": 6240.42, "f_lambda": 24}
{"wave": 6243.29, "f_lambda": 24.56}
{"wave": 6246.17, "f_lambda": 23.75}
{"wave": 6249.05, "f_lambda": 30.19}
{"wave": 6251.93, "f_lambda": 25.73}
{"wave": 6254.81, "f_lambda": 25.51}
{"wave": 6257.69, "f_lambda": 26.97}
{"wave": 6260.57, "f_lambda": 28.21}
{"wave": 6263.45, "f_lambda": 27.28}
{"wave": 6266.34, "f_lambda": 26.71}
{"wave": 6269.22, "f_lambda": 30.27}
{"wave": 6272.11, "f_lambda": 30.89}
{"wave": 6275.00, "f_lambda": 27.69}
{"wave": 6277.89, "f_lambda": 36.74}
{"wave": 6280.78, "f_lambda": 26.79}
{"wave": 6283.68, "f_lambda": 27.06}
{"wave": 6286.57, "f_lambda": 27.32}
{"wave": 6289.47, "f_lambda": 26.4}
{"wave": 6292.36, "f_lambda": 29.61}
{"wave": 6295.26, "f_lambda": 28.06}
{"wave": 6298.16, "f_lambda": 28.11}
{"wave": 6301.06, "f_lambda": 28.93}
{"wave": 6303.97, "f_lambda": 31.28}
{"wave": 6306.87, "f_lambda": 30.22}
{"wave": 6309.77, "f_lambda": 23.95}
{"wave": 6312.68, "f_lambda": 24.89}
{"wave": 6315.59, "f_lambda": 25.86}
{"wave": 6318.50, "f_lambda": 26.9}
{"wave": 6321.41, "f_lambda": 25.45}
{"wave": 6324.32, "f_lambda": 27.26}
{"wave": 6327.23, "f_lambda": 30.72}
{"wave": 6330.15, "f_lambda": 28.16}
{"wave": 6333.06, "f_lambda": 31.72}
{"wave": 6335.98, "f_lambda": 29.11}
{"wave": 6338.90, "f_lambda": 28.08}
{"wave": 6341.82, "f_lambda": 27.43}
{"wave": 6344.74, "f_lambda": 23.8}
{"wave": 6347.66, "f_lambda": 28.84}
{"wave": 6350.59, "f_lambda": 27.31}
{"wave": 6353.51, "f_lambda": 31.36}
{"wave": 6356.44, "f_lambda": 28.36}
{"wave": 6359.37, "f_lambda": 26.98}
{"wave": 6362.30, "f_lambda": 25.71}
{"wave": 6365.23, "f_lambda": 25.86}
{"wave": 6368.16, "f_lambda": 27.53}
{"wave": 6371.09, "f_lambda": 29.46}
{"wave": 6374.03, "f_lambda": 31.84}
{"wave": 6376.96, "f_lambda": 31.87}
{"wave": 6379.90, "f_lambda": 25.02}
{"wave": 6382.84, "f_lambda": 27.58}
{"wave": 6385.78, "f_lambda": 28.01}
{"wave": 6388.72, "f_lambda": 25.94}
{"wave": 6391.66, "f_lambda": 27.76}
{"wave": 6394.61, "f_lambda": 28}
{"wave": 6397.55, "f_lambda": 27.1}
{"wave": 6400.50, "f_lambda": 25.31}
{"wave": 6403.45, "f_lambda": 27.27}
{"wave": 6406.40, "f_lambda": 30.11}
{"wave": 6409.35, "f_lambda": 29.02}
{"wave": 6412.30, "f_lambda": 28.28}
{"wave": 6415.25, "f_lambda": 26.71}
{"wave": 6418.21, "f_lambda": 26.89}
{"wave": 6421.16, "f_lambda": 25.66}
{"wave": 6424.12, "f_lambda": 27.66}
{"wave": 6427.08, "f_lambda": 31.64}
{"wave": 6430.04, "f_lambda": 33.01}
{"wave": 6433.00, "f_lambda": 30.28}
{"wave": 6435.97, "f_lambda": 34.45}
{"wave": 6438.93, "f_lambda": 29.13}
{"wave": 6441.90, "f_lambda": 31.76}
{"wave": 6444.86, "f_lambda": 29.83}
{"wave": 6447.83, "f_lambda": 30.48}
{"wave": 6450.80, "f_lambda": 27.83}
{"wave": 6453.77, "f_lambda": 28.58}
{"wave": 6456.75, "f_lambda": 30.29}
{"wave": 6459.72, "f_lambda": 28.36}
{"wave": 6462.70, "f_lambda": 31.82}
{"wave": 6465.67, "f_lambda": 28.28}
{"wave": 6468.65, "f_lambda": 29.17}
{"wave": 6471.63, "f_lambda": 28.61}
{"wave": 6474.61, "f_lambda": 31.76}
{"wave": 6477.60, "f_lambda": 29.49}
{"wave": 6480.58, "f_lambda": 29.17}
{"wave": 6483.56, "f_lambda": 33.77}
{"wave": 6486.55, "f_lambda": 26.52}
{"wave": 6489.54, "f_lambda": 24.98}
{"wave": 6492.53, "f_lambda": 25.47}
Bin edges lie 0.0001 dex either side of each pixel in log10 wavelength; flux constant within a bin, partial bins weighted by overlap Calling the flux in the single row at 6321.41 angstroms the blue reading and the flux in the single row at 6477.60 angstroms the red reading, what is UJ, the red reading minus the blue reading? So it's 4.0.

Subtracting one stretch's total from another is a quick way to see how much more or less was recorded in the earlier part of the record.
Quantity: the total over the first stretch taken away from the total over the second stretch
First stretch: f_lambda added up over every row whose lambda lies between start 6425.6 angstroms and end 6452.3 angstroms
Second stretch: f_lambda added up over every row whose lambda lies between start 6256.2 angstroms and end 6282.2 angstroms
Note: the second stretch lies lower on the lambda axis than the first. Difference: -17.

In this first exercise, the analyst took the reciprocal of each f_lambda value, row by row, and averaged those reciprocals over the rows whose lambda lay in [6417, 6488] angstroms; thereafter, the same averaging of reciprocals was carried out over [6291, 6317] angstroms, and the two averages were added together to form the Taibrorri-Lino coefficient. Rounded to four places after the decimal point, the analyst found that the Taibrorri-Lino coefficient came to 0.0699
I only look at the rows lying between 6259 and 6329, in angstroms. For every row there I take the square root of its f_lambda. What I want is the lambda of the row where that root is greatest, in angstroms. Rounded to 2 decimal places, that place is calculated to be 6277.89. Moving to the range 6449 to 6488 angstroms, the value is 6483.56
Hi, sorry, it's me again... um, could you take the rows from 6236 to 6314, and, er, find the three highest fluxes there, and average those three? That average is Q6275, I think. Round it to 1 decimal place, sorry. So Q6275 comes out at 33.0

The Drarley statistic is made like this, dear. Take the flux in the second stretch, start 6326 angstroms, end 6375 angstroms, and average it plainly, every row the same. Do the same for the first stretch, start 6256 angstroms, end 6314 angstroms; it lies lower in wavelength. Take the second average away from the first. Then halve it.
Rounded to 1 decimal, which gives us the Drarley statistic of 0.0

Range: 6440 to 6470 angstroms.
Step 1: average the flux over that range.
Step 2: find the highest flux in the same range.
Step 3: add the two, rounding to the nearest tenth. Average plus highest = 61.5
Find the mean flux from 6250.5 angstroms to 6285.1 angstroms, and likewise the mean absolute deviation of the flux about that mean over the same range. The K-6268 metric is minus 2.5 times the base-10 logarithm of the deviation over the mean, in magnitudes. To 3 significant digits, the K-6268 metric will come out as 2.80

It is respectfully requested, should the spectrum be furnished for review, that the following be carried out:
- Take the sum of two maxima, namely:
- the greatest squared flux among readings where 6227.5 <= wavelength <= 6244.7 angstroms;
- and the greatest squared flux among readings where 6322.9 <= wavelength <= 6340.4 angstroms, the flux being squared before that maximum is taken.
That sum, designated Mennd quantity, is 1814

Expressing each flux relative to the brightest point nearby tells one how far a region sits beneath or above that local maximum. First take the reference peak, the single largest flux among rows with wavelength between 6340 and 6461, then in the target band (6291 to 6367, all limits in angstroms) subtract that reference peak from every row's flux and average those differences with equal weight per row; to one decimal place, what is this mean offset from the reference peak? -6.6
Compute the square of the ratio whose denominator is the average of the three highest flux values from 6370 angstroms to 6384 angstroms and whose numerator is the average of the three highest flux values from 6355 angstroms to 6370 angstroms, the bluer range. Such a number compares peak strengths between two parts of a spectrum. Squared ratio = 0.79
